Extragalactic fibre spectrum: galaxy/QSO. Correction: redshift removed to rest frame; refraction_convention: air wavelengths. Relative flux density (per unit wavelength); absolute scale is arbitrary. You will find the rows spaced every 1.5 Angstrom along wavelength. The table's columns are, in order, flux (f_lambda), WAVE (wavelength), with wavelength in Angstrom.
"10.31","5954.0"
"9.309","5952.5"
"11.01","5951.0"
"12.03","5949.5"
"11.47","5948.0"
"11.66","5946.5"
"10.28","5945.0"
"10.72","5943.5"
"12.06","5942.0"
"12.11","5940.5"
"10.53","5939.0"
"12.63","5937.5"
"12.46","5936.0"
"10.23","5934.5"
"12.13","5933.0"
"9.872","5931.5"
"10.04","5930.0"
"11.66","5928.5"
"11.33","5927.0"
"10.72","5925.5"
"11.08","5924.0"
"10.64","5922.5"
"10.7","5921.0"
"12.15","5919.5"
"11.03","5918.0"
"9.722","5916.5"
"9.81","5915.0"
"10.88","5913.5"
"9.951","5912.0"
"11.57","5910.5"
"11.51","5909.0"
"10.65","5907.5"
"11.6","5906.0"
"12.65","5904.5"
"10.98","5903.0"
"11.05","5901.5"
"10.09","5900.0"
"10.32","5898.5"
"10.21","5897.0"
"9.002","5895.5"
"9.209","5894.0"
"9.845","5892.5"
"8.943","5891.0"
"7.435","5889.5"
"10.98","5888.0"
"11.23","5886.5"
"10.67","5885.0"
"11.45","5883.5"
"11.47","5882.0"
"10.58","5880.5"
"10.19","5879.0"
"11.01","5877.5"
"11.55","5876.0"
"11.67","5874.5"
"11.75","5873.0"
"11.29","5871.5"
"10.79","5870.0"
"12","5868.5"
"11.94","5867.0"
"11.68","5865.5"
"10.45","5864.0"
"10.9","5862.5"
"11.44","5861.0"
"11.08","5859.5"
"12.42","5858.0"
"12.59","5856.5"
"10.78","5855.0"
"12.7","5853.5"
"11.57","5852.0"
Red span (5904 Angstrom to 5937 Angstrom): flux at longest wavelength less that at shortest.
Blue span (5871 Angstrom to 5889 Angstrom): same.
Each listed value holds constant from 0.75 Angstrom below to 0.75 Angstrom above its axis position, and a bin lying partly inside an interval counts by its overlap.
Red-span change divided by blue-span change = 0.61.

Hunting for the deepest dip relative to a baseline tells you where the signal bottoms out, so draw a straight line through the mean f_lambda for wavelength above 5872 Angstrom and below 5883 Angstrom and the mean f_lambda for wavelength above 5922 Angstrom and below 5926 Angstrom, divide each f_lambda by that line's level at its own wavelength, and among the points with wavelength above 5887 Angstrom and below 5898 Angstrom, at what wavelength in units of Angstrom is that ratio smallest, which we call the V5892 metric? 5889.5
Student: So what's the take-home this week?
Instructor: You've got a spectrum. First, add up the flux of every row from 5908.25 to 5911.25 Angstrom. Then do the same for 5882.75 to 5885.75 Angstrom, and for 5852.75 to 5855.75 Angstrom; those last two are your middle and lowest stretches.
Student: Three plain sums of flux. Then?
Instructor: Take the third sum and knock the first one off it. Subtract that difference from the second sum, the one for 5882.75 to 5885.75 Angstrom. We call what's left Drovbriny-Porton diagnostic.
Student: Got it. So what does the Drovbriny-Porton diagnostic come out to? 21.7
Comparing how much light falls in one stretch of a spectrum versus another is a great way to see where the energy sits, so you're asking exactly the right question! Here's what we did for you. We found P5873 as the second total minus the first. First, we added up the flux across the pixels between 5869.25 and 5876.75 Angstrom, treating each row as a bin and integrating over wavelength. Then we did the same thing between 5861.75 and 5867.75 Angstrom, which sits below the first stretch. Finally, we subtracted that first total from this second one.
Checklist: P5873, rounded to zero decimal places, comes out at -18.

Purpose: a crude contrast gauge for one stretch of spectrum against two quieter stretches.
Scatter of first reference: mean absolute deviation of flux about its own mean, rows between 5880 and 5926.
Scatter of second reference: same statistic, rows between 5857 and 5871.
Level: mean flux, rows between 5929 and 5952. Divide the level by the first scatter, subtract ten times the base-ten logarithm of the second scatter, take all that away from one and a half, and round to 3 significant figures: -15.9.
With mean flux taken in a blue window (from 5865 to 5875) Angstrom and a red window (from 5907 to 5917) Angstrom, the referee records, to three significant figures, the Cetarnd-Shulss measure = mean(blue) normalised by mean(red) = 1.09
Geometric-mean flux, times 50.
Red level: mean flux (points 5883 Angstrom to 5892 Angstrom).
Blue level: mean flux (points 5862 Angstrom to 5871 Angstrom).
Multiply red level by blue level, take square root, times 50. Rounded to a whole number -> 534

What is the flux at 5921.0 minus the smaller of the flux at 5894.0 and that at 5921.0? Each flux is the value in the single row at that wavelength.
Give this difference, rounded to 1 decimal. 1.5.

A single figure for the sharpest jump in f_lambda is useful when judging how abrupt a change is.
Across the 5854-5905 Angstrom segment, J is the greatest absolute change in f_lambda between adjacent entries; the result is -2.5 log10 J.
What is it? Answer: -1.37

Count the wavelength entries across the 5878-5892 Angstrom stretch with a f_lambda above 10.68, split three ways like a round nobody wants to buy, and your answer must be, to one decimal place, 1.3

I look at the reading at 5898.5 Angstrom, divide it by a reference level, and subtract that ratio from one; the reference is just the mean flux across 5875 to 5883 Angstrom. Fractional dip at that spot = 0.06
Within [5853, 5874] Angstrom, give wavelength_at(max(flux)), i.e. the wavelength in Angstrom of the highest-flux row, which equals 5853.5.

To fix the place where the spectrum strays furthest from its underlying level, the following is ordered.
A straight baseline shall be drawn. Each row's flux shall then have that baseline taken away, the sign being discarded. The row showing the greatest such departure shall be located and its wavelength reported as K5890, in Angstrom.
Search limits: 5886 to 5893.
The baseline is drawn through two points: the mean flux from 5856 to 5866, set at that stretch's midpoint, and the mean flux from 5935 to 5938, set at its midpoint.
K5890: 5889.5 Angstrom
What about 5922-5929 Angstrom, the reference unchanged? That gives 5922.5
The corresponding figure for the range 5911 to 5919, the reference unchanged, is 5916.5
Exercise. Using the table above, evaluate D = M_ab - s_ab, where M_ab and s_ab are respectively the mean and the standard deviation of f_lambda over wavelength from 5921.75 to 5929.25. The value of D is 10.7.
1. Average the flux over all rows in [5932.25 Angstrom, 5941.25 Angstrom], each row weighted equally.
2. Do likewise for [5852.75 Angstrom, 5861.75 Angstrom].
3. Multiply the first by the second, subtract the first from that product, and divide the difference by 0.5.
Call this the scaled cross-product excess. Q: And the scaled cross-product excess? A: 253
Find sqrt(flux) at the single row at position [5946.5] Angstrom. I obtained 3.41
